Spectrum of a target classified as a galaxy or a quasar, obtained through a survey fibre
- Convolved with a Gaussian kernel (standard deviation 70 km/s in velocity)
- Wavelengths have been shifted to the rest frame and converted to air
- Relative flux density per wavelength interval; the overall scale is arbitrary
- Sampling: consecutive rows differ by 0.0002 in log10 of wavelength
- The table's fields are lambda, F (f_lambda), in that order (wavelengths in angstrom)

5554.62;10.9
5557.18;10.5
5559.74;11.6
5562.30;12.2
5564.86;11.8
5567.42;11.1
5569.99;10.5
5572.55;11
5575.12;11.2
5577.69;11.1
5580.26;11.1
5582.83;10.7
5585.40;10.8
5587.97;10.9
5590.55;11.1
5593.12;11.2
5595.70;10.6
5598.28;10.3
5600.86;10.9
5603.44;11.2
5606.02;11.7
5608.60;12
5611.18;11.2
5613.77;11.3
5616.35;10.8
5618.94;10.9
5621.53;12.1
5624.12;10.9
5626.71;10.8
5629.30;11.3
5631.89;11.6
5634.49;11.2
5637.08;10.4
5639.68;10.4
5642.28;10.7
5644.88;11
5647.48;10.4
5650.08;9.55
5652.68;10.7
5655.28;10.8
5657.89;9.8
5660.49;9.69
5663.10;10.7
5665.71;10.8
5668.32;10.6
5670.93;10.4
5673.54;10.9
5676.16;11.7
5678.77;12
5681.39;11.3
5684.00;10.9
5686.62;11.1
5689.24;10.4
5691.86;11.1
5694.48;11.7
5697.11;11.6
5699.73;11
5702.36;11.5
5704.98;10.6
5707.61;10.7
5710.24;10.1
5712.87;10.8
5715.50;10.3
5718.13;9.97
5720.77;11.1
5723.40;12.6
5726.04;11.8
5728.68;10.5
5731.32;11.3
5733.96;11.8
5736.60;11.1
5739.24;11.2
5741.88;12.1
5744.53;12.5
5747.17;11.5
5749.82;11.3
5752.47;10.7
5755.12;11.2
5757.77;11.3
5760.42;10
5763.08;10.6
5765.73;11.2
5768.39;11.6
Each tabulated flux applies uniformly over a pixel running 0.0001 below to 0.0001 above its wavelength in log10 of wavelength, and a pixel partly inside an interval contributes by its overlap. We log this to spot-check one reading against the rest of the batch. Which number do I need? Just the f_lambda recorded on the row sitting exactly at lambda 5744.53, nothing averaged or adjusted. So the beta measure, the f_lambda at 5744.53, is 12.5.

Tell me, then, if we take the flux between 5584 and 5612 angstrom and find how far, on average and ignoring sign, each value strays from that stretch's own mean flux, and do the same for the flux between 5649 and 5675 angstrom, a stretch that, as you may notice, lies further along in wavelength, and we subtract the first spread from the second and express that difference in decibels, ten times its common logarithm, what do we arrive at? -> -10.9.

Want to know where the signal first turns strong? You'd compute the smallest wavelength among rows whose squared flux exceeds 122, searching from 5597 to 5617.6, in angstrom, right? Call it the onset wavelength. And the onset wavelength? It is 5603.44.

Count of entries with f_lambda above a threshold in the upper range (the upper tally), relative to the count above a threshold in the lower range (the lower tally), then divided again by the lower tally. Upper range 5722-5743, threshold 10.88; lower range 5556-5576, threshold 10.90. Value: 0.2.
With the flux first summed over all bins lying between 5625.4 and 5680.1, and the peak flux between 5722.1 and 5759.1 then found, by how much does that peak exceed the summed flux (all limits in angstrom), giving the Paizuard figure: -213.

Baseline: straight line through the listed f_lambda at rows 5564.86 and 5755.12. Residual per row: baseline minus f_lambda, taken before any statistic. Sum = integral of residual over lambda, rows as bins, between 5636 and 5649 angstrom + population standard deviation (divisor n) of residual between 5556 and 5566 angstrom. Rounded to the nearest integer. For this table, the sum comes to 13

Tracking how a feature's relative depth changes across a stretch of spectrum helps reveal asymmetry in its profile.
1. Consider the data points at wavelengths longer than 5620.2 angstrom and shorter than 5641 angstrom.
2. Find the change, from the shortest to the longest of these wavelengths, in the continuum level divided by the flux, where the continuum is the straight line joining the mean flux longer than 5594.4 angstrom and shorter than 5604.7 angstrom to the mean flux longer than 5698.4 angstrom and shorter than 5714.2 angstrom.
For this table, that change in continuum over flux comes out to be 0.15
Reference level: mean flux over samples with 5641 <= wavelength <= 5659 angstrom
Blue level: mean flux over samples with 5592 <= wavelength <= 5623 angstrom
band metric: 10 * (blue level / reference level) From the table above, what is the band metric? 10.7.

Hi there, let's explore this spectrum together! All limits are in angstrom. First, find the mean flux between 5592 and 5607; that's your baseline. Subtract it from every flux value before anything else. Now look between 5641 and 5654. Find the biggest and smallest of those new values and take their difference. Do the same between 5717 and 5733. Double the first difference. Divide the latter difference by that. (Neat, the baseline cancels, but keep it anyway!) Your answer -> 0.91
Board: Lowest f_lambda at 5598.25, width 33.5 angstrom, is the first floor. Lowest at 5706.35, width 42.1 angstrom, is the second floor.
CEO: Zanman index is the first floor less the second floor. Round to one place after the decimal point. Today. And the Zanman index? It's 0.3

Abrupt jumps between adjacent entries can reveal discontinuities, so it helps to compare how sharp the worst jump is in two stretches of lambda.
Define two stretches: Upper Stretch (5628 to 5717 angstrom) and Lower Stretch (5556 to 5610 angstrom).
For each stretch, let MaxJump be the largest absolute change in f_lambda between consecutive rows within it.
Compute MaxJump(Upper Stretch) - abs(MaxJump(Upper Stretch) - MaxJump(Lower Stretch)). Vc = 1.1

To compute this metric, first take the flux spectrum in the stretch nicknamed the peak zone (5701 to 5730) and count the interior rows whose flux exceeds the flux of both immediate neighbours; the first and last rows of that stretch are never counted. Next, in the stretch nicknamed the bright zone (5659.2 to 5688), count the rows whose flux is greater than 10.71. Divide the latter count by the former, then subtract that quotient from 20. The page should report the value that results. 17.7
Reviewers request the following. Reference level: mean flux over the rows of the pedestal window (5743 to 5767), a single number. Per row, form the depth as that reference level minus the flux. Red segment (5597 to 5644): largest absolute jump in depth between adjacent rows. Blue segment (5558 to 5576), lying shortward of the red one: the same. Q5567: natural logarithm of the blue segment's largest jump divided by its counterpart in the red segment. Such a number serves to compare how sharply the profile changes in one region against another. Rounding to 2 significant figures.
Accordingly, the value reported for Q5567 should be -0.54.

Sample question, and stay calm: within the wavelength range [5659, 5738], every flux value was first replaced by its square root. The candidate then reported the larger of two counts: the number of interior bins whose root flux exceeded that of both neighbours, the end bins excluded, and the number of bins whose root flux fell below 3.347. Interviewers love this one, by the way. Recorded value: 20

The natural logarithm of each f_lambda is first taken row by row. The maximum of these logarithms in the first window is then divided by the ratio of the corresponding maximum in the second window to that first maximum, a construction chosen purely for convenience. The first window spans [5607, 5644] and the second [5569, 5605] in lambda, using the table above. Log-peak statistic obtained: 2.57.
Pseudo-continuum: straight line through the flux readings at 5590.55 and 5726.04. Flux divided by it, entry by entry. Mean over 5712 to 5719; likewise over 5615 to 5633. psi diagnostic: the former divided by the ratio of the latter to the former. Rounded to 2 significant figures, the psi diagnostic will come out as 0.78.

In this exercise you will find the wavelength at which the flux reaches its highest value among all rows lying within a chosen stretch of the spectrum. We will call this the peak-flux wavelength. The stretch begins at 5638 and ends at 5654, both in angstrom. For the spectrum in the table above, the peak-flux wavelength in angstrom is 5644.88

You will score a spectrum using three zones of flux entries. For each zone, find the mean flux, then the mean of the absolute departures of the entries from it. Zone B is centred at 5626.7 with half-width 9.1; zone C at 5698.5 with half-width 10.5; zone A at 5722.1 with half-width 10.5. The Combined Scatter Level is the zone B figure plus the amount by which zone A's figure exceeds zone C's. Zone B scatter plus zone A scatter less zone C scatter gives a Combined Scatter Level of 0.6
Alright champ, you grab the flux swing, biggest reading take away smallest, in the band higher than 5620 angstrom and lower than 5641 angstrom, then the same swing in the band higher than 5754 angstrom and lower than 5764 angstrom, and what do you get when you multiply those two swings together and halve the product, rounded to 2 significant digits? 1.1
